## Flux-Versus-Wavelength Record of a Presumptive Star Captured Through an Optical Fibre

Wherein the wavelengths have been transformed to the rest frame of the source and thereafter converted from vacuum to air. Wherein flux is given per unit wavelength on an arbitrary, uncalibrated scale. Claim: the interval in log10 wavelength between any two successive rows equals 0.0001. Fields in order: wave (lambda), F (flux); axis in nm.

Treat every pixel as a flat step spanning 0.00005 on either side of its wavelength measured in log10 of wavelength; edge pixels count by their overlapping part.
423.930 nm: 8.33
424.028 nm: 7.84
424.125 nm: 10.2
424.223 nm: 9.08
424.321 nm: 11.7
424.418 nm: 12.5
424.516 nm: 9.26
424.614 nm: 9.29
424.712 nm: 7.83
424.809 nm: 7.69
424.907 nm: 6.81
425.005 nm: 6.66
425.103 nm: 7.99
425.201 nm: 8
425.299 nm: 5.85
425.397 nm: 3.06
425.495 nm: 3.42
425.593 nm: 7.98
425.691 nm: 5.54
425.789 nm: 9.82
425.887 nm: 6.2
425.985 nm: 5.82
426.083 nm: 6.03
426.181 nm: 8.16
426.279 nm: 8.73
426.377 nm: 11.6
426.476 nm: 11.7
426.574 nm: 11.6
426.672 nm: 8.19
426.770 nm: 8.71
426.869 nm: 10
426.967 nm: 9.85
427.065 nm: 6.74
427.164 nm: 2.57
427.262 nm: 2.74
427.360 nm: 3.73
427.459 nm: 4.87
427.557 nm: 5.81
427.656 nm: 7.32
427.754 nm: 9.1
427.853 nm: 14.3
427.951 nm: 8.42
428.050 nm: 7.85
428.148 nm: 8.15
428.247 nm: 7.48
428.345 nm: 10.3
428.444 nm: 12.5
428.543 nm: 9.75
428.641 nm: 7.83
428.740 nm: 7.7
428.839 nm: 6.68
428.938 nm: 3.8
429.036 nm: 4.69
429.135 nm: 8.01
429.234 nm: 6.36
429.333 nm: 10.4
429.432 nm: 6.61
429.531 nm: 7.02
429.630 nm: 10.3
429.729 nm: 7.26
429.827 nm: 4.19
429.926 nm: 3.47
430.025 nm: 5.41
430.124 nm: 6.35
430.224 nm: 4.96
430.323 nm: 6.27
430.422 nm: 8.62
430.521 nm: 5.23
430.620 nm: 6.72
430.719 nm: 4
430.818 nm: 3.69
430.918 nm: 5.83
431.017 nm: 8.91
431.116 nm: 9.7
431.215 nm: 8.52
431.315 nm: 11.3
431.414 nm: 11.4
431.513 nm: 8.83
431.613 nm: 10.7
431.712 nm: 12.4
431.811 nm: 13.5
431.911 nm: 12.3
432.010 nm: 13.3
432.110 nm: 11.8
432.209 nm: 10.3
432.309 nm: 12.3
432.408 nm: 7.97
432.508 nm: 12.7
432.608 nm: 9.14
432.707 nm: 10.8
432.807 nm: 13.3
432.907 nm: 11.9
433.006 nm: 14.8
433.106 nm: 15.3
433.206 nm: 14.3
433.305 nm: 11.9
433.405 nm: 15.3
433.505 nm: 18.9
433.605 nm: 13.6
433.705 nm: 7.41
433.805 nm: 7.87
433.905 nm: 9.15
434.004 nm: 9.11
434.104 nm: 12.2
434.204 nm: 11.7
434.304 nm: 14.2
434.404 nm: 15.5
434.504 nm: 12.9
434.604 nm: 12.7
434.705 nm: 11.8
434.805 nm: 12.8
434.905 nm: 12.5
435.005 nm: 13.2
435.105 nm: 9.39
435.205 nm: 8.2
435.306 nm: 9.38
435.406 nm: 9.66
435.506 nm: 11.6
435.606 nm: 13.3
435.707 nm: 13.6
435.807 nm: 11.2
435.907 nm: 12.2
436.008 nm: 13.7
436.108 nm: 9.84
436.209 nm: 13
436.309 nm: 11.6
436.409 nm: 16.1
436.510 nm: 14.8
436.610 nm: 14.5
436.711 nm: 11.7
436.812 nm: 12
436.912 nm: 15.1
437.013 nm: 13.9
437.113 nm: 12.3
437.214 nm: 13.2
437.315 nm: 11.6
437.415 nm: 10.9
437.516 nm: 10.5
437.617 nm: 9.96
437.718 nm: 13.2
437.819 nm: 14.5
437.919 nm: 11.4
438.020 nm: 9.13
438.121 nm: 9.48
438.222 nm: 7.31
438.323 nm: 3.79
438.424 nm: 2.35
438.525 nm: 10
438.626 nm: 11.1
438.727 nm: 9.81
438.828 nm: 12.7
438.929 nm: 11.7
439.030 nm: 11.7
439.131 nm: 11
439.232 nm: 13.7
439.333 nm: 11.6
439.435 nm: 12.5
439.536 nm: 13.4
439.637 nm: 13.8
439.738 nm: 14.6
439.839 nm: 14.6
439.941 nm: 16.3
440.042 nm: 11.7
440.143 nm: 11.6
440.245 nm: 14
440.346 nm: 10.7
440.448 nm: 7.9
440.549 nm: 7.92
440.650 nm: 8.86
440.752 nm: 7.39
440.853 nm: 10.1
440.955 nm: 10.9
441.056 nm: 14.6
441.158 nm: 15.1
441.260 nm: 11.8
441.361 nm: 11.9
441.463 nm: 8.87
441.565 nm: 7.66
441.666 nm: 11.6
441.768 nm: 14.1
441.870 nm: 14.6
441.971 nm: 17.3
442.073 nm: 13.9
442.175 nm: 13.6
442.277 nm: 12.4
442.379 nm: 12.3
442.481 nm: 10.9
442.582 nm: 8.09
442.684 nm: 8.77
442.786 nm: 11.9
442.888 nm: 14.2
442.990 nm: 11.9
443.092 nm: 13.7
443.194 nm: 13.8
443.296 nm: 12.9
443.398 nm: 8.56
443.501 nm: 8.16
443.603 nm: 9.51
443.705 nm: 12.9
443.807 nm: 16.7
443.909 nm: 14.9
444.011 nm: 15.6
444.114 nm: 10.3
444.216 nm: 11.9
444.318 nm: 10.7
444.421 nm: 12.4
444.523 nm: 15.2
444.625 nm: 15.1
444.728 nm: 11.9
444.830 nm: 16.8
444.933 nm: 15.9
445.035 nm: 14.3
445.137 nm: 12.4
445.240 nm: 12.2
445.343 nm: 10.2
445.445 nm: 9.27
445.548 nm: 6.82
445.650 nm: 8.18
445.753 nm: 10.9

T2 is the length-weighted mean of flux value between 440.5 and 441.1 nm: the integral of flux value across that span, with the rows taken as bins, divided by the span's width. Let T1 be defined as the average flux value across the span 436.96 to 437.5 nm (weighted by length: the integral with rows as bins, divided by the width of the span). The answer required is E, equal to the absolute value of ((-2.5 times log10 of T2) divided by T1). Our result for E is 0.203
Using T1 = 12.3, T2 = 9.9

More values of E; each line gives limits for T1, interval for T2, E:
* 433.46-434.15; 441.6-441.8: 0.245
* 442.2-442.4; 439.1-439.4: 0.217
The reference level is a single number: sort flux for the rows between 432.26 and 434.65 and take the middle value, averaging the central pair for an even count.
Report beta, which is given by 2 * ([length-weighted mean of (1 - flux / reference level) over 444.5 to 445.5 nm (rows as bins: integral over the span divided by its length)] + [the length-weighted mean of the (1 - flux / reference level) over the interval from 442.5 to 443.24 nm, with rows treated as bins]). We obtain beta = 0.0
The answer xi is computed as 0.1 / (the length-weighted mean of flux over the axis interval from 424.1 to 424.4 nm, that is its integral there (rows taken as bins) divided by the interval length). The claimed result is 0.0095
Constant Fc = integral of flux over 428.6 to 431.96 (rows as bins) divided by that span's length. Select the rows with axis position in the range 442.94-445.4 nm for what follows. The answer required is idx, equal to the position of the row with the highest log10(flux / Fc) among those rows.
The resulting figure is 444.830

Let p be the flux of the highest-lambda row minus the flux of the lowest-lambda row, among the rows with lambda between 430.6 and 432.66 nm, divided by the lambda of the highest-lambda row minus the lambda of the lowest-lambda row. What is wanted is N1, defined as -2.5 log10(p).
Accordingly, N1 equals -0.2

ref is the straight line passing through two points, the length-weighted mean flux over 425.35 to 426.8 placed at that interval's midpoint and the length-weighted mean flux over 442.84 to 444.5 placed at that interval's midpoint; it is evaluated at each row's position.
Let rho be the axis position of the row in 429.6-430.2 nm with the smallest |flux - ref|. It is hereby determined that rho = 429.729 nm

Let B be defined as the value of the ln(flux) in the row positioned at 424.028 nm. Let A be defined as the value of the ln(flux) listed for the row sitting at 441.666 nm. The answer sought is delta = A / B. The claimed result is 1.2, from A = 2.45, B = 2.1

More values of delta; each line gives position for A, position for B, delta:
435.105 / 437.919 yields 0.9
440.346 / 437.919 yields 1.0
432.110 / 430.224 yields 1.5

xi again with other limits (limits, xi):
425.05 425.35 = 0.0138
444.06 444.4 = 0.0090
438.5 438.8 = 0.0095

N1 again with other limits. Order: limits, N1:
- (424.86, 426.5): -1.2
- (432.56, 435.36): 2.6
